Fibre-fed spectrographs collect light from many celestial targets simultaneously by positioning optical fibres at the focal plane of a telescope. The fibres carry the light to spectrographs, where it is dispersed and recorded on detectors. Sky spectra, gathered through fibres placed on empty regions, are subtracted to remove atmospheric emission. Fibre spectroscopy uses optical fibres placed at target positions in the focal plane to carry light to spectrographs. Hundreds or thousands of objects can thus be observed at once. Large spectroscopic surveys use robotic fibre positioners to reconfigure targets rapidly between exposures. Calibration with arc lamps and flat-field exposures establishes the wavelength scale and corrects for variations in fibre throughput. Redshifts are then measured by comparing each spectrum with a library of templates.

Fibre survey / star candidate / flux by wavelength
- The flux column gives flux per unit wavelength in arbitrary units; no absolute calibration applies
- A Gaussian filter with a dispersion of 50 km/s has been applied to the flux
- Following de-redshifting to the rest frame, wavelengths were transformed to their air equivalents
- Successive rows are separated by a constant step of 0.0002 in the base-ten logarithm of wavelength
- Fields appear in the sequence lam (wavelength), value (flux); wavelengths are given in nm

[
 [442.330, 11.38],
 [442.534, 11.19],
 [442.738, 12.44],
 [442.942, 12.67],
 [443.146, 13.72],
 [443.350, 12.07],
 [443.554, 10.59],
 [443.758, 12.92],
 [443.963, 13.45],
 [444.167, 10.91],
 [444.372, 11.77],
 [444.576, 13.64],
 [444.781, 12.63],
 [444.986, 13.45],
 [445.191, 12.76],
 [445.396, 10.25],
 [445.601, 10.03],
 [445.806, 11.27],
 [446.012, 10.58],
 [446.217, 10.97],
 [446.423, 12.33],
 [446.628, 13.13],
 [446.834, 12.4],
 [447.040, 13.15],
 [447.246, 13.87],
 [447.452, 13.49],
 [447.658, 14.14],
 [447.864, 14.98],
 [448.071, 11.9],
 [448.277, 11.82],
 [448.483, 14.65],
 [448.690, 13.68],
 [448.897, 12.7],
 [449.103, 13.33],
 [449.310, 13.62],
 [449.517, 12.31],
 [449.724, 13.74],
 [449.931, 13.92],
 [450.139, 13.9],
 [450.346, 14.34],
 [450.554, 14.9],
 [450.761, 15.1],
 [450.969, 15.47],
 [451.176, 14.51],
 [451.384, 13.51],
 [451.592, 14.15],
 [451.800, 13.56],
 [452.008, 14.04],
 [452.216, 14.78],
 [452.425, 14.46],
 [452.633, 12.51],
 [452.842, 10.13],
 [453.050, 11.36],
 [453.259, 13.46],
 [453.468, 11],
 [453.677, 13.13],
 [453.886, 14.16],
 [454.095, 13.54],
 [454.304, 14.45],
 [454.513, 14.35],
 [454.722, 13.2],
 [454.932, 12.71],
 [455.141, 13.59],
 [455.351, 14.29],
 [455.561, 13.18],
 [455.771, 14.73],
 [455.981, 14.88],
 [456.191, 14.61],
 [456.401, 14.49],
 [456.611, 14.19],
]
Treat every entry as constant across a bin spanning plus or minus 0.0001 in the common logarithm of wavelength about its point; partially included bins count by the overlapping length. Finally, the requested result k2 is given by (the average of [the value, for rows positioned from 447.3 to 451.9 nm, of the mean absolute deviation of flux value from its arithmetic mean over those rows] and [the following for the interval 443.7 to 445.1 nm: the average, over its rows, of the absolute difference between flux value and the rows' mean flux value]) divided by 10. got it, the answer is 0.076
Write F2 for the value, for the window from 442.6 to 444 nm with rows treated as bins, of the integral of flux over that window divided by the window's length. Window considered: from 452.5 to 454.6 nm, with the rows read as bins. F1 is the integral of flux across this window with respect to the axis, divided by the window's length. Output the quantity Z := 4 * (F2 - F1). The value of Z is -1.4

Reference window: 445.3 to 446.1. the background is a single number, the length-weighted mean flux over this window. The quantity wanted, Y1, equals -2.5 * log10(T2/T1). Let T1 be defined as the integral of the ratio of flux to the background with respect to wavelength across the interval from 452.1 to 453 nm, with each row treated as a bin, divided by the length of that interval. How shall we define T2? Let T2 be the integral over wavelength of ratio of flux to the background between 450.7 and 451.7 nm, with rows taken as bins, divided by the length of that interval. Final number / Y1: -0.13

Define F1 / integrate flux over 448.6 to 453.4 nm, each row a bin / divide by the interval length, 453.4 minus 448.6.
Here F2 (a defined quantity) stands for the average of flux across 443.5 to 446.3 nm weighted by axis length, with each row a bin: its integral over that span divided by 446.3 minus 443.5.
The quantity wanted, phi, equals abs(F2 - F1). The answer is 1.8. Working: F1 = 13.6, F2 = 11.8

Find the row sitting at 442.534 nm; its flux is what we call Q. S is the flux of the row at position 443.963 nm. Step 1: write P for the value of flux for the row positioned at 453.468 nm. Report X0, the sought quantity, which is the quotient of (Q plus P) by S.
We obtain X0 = 1.6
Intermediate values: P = 11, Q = 11.19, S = 13.45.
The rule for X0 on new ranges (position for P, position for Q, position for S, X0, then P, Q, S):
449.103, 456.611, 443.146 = 2.0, 13.33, 14.19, 13.72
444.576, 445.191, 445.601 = 2.6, 13.64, 12.76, 10.03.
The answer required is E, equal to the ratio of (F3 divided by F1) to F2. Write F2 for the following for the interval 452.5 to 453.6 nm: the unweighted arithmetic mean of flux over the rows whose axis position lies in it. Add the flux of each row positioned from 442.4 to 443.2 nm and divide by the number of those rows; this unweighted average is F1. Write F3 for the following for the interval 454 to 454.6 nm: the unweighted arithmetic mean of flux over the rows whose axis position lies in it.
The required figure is 0.097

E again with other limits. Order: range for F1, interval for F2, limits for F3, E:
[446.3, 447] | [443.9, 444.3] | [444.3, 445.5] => 0.081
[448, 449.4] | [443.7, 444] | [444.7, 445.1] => 0.075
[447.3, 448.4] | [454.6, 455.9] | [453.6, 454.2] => 0.075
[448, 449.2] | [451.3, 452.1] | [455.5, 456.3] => 0.080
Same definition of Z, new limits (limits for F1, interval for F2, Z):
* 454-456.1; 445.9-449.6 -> -3.8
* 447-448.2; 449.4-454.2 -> 0.0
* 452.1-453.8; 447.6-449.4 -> 3.1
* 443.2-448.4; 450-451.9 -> 8.0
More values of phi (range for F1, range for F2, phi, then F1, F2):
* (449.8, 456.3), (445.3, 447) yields 2.3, 13.7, 11.4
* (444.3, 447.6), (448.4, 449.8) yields 1.1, 12.3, 13.4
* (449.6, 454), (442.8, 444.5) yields 1.3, 13.6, 12.3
